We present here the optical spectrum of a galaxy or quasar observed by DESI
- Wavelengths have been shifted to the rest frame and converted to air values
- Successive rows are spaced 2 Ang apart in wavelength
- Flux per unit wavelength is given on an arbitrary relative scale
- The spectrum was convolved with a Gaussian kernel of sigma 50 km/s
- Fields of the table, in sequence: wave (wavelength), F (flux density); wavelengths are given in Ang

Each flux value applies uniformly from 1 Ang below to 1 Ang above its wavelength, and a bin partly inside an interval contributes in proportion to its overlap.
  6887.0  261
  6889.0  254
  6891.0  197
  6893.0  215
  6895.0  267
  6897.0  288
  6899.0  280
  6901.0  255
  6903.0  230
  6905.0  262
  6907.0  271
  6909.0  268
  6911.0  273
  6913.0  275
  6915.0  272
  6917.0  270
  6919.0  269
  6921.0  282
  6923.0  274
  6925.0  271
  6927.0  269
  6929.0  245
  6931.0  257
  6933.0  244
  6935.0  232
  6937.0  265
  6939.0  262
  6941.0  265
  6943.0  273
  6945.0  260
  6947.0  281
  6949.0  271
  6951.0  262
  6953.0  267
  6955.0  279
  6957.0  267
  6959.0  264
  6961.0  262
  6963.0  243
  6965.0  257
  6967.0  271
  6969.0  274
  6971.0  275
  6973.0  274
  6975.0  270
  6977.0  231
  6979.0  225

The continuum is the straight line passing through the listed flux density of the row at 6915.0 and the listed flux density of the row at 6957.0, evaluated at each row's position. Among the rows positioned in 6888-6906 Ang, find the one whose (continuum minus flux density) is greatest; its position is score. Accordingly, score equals 6891.0 Ang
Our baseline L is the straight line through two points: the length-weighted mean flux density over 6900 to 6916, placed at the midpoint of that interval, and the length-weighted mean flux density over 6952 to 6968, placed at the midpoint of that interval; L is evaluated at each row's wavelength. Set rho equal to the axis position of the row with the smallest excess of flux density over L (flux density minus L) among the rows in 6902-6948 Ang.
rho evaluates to 6903.0 Ang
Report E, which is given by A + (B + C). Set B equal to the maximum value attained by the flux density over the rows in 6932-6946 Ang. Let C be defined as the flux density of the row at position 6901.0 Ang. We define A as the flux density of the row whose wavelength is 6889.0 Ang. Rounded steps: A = 254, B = 273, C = 255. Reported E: 782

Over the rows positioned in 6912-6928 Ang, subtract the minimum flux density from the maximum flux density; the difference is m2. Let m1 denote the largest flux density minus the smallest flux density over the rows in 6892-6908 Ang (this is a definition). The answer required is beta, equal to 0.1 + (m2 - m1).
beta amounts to -60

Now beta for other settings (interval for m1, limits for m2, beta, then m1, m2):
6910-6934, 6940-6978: 12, 38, 50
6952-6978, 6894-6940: 10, 48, 58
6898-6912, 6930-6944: -9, 50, 41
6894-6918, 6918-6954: -8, 58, 50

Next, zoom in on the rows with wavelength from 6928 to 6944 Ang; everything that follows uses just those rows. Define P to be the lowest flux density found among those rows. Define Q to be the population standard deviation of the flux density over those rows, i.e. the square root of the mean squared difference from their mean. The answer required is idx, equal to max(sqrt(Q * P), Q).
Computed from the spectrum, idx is 55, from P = 232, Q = 13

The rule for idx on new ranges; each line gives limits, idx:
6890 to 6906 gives 77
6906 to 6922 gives 33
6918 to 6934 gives 56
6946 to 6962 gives 42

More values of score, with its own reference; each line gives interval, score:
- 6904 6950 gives 6935.0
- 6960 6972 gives 6963.0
